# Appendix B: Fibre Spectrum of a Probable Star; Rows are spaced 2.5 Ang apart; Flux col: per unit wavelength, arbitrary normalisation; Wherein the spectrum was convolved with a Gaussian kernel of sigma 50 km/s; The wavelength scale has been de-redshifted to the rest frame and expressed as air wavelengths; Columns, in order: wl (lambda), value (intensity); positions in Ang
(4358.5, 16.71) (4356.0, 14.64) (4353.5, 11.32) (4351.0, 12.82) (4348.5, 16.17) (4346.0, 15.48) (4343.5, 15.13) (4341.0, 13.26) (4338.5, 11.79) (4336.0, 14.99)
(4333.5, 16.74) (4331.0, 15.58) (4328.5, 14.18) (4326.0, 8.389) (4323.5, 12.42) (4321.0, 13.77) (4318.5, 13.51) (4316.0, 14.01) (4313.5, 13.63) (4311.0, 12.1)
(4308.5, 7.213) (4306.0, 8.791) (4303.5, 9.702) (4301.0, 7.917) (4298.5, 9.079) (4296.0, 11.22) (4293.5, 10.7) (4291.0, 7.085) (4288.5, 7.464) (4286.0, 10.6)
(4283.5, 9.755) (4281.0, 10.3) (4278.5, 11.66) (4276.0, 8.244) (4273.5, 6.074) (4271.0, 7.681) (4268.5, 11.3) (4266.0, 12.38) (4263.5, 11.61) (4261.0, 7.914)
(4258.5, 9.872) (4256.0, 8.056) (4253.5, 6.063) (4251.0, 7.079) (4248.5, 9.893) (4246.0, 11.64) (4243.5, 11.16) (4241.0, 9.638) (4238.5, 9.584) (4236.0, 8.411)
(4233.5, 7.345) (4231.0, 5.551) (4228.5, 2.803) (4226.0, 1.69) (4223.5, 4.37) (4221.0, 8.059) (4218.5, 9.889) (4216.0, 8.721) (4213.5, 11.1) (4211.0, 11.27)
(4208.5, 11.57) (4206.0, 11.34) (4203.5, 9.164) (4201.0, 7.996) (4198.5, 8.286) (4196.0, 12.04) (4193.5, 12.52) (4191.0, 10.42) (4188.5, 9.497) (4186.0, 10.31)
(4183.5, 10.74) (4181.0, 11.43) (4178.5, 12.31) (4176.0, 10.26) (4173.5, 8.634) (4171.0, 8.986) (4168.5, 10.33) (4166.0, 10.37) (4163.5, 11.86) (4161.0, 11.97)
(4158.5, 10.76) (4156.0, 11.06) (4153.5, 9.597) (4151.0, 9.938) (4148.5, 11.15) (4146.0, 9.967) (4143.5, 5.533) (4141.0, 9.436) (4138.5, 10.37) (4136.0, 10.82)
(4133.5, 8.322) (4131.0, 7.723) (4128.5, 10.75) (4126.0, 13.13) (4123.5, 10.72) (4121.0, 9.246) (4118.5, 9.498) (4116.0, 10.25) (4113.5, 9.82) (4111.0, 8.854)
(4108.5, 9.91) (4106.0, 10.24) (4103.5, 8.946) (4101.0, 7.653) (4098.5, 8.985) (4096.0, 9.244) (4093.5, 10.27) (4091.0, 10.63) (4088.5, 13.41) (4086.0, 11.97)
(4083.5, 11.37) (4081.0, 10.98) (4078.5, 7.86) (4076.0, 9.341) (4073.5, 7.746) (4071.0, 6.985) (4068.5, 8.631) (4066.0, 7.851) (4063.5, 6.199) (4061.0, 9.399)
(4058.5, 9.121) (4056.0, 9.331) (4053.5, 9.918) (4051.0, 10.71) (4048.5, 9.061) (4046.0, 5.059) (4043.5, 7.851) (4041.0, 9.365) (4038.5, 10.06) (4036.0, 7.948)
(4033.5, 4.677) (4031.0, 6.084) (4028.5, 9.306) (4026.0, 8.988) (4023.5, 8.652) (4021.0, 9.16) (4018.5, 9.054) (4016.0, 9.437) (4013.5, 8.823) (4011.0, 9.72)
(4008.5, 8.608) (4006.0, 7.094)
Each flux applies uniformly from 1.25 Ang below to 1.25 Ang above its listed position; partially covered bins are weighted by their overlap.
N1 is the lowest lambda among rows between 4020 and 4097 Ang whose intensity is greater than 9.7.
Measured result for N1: 4038.5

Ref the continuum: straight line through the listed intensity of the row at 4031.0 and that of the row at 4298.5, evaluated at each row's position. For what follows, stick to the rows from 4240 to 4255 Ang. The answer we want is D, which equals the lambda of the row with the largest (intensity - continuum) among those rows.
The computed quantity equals 4246.0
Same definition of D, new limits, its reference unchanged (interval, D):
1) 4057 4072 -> 4061.0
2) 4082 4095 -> 4088.5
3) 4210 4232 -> 4211.0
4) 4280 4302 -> 4296.0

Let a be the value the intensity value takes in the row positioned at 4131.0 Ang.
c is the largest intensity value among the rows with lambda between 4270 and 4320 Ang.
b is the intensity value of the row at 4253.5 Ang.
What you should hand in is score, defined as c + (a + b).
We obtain 27.8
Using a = 7.723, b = 6.063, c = 14.01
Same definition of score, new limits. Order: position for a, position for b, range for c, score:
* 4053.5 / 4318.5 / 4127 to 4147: 34.2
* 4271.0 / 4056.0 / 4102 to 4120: 27.3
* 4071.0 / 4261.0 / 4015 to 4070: 25.6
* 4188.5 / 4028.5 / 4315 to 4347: 35.5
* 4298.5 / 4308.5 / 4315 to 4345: 33.0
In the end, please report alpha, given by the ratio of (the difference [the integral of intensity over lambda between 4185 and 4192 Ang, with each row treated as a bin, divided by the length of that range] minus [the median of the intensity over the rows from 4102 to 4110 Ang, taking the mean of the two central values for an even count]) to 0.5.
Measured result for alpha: 0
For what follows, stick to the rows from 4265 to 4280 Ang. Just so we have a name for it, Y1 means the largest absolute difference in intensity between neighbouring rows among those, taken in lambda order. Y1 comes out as 3.6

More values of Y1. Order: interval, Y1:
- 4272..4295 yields 3.6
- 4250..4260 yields 2.0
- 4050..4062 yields 0.8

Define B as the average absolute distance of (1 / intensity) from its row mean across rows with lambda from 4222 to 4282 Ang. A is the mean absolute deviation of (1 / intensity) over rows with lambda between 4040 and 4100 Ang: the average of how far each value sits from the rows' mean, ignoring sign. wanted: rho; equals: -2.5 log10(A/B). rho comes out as 1.4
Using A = 0.0186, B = 0.065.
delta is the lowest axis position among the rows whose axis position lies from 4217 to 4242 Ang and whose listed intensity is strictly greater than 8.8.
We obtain 4218.5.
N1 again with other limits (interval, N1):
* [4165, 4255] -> 4166.0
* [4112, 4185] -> 4113.5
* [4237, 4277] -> 4243.5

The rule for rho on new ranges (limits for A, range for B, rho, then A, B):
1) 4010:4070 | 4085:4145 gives -0.5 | 0.0216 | 0.014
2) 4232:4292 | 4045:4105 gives -0.1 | 0.0212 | 0.019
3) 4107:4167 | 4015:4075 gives 0.6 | 0.0123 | 0.022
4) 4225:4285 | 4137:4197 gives -1.8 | 0.0610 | 0.011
